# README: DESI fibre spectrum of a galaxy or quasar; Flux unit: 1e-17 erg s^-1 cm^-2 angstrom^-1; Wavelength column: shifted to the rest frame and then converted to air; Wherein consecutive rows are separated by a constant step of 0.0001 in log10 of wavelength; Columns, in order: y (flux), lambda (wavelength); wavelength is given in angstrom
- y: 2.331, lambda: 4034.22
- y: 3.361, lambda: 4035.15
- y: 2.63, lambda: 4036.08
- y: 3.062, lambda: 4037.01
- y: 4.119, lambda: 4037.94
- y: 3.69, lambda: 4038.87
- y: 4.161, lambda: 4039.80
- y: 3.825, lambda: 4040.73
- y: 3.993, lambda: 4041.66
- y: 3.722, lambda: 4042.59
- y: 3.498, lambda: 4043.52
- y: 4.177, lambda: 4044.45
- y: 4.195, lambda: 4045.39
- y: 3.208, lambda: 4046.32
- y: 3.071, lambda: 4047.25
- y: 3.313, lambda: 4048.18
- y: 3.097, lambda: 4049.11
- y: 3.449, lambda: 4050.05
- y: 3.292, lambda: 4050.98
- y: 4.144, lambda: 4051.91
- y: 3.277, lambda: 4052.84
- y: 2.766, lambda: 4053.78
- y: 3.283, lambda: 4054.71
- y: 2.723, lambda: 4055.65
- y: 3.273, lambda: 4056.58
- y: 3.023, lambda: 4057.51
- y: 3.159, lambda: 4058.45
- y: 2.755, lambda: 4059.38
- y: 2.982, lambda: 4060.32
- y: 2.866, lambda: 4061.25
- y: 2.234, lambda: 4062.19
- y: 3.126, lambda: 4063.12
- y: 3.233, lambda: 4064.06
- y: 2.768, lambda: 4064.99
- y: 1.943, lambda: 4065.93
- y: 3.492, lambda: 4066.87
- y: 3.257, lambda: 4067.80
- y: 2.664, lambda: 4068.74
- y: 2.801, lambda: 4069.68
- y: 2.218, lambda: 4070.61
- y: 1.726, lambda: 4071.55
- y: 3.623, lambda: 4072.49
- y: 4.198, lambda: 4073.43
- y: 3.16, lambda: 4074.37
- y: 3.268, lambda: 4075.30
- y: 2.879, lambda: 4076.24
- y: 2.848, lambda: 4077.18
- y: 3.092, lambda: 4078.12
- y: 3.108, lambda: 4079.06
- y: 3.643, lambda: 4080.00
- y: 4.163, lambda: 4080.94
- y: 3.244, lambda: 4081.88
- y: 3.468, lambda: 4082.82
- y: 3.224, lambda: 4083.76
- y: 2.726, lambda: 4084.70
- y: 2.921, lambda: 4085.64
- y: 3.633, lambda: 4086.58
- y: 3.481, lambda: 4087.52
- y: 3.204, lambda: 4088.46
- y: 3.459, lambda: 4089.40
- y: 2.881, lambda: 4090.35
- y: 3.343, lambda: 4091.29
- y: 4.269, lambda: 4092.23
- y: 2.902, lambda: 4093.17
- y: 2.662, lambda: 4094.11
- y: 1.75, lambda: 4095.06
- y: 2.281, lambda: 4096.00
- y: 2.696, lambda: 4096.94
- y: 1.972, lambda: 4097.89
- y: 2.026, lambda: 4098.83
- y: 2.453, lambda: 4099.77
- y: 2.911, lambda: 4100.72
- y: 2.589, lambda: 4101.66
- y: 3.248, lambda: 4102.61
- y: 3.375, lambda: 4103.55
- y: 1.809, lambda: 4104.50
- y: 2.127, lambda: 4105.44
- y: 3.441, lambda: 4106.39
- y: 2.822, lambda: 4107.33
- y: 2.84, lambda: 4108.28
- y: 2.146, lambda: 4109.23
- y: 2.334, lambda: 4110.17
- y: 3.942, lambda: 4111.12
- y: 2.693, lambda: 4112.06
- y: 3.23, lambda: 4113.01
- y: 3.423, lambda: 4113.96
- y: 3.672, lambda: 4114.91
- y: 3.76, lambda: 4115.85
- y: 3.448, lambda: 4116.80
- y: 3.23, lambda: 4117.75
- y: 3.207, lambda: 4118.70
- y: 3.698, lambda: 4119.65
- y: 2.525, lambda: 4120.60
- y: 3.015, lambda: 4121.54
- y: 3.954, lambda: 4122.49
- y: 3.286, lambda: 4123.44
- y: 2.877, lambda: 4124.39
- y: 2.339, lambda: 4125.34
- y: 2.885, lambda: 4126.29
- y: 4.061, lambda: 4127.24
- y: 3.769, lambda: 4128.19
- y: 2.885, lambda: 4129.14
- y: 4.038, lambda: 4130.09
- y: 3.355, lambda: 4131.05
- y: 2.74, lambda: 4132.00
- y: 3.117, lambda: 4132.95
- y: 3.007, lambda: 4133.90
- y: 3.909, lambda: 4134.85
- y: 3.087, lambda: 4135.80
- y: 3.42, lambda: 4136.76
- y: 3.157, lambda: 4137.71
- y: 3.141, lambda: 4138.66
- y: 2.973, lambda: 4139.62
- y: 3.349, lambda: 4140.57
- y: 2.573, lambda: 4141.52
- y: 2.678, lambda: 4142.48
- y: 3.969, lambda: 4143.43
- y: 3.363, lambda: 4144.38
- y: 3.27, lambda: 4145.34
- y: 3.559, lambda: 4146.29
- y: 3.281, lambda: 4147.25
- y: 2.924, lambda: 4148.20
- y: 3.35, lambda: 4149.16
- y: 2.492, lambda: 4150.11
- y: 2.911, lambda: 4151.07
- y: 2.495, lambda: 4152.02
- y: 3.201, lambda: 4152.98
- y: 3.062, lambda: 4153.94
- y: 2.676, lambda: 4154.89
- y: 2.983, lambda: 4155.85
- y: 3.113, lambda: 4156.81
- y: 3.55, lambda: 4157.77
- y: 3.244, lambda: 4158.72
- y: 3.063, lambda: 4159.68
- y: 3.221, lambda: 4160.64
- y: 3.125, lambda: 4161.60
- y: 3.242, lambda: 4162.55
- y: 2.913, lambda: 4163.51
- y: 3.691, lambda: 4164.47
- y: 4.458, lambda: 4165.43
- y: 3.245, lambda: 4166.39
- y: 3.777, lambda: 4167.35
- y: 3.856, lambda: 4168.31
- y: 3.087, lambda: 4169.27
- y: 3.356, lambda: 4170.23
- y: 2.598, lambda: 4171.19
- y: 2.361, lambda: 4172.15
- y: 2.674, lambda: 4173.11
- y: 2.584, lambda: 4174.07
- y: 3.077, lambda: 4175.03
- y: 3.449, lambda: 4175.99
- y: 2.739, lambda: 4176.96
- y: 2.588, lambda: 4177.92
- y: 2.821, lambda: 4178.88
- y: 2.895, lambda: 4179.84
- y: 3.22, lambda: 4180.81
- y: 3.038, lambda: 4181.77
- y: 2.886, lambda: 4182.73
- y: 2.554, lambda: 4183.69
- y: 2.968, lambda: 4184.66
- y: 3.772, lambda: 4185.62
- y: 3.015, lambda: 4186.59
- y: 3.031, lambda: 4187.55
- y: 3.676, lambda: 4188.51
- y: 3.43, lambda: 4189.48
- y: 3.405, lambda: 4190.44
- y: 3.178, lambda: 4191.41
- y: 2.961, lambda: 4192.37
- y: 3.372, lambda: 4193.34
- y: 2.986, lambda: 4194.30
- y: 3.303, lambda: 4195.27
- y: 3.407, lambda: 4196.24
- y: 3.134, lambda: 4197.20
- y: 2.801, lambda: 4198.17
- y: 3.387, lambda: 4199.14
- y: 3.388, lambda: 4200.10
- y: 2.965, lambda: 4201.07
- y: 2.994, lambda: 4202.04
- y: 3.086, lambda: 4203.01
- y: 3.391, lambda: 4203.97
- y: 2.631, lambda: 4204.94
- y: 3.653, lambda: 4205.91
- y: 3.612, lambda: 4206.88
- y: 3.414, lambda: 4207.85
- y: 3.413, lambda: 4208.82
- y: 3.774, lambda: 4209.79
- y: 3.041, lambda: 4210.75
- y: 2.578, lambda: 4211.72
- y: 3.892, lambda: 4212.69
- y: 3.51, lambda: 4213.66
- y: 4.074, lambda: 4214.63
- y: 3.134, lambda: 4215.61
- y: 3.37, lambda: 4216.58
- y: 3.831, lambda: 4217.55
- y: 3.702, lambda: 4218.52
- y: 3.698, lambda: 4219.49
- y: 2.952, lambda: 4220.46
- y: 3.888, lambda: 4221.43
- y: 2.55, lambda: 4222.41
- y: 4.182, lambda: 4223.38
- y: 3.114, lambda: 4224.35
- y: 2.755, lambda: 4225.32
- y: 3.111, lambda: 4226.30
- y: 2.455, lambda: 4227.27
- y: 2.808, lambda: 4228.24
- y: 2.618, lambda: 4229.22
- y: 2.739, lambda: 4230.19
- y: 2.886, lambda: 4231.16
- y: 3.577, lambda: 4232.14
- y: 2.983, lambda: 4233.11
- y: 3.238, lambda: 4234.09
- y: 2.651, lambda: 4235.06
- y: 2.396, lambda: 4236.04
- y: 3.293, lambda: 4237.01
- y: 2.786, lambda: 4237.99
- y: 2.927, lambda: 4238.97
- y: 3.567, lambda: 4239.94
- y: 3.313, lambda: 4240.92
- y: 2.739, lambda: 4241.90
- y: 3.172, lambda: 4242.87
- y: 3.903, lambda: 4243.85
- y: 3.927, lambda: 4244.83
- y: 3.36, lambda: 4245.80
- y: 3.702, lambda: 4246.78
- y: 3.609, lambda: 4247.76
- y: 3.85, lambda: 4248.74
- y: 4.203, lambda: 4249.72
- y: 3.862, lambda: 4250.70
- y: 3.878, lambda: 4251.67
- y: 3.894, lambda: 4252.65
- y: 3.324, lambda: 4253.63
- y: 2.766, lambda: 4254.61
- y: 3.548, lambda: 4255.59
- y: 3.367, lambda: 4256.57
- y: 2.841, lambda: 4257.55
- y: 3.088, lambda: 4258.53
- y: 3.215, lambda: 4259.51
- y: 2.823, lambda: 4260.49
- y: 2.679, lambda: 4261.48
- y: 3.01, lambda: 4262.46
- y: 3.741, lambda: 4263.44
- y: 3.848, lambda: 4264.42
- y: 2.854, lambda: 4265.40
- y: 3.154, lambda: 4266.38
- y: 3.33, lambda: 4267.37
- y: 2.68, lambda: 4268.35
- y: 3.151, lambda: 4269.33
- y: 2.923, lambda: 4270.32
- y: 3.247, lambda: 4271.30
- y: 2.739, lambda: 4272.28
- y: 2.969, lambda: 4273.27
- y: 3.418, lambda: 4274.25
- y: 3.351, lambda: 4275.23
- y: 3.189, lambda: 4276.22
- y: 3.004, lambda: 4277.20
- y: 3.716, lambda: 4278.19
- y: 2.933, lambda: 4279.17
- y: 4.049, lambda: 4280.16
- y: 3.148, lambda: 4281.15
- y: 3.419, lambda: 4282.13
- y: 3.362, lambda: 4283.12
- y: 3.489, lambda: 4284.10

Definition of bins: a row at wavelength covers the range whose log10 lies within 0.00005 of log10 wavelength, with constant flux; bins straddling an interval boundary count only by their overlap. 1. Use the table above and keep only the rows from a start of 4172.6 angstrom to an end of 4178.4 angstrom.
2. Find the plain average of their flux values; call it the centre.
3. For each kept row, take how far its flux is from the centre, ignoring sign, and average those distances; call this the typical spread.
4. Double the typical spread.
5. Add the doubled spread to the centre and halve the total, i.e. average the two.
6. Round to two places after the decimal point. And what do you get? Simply 1.70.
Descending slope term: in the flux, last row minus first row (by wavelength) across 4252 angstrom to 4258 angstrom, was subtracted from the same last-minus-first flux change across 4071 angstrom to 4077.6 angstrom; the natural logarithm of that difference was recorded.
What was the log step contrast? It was 0.8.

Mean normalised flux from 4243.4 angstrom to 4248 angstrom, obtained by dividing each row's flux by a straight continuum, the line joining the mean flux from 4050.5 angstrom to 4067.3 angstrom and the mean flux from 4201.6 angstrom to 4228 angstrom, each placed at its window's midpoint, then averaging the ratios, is 1.09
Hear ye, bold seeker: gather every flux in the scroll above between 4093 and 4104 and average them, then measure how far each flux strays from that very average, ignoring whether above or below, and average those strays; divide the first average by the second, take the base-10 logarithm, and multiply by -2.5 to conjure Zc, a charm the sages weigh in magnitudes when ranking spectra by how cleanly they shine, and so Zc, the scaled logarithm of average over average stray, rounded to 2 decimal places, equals -2.03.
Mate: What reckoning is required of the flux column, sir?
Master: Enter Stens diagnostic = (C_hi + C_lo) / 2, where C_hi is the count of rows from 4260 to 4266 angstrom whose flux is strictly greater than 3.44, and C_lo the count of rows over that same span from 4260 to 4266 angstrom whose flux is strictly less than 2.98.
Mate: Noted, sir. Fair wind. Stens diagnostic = 2.5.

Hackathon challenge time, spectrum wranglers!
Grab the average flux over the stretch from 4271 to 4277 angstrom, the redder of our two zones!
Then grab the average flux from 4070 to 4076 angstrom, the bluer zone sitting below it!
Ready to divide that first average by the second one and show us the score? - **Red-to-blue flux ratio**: 1.04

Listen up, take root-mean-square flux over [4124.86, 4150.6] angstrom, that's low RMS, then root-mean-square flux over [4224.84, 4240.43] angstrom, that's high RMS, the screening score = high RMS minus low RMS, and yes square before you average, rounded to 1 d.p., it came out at -0.3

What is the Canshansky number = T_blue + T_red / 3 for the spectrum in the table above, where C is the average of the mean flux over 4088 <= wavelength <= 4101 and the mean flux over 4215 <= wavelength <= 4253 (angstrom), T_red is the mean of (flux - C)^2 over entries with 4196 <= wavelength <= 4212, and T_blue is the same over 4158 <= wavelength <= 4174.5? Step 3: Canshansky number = 0.341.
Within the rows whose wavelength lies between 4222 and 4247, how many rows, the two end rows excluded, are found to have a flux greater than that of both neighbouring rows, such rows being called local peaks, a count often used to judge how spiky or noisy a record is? 8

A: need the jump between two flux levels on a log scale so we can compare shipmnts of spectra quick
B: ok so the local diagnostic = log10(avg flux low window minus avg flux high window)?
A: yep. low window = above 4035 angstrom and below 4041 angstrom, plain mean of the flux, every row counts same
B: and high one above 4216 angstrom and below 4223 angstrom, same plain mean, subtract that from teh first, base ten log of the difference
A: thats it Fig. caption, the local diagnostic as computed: -0.9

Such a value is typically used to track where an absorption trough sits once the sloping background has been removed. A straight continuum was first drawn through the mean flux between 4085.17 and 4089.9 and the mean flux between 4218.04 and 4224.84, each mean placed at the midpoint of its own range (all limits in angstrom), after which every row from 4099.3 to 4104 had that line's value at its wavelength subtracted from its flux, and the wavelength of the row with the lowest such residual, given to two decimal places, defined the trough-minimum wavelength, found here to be 4099.77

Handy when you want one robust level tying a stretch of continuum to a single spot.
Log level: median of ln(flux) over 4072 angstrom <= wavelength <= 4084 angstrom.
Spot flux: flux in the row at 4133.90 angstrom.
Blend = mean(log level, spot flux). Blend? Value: 2.09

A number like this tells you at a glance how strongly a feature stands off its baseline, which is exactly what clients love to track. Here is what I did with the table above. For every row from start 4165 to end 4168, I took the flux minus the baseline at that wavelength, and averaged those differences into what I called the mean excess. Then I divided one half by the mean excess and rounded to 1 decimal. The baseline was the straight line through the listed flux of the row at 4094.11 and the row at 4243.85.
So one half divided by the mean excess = 0.9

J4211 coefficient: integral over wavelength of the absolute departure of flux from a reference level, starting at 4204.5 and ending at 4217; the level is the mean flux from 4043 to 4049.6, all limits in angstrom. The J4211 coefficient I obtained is 4.3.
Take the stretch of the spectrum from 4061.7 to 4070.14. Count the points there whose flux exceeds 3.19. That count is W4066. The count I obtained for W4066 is 3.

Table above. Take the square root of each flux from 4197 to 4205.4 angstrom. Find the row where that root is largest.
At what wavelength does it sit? 4203.97 angstrom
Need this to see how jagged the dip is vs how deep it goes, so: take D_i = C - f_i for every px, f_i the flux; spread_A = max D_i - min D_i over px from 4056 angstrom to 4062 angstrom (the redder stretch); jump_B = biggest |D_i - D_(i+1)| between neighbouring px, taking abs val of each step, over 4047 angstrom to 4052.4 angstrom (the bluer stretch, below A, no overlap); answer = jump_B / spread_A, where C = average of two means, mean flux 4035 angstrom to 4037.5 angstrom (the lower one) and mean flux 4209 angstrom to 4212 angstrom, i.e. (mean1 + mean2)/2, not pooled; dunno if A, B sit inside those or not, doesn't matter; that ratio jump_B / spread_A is 1.6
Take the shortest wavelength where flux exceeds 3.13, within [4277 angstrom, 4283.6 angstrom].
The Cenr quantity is 4278.19 angstrom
